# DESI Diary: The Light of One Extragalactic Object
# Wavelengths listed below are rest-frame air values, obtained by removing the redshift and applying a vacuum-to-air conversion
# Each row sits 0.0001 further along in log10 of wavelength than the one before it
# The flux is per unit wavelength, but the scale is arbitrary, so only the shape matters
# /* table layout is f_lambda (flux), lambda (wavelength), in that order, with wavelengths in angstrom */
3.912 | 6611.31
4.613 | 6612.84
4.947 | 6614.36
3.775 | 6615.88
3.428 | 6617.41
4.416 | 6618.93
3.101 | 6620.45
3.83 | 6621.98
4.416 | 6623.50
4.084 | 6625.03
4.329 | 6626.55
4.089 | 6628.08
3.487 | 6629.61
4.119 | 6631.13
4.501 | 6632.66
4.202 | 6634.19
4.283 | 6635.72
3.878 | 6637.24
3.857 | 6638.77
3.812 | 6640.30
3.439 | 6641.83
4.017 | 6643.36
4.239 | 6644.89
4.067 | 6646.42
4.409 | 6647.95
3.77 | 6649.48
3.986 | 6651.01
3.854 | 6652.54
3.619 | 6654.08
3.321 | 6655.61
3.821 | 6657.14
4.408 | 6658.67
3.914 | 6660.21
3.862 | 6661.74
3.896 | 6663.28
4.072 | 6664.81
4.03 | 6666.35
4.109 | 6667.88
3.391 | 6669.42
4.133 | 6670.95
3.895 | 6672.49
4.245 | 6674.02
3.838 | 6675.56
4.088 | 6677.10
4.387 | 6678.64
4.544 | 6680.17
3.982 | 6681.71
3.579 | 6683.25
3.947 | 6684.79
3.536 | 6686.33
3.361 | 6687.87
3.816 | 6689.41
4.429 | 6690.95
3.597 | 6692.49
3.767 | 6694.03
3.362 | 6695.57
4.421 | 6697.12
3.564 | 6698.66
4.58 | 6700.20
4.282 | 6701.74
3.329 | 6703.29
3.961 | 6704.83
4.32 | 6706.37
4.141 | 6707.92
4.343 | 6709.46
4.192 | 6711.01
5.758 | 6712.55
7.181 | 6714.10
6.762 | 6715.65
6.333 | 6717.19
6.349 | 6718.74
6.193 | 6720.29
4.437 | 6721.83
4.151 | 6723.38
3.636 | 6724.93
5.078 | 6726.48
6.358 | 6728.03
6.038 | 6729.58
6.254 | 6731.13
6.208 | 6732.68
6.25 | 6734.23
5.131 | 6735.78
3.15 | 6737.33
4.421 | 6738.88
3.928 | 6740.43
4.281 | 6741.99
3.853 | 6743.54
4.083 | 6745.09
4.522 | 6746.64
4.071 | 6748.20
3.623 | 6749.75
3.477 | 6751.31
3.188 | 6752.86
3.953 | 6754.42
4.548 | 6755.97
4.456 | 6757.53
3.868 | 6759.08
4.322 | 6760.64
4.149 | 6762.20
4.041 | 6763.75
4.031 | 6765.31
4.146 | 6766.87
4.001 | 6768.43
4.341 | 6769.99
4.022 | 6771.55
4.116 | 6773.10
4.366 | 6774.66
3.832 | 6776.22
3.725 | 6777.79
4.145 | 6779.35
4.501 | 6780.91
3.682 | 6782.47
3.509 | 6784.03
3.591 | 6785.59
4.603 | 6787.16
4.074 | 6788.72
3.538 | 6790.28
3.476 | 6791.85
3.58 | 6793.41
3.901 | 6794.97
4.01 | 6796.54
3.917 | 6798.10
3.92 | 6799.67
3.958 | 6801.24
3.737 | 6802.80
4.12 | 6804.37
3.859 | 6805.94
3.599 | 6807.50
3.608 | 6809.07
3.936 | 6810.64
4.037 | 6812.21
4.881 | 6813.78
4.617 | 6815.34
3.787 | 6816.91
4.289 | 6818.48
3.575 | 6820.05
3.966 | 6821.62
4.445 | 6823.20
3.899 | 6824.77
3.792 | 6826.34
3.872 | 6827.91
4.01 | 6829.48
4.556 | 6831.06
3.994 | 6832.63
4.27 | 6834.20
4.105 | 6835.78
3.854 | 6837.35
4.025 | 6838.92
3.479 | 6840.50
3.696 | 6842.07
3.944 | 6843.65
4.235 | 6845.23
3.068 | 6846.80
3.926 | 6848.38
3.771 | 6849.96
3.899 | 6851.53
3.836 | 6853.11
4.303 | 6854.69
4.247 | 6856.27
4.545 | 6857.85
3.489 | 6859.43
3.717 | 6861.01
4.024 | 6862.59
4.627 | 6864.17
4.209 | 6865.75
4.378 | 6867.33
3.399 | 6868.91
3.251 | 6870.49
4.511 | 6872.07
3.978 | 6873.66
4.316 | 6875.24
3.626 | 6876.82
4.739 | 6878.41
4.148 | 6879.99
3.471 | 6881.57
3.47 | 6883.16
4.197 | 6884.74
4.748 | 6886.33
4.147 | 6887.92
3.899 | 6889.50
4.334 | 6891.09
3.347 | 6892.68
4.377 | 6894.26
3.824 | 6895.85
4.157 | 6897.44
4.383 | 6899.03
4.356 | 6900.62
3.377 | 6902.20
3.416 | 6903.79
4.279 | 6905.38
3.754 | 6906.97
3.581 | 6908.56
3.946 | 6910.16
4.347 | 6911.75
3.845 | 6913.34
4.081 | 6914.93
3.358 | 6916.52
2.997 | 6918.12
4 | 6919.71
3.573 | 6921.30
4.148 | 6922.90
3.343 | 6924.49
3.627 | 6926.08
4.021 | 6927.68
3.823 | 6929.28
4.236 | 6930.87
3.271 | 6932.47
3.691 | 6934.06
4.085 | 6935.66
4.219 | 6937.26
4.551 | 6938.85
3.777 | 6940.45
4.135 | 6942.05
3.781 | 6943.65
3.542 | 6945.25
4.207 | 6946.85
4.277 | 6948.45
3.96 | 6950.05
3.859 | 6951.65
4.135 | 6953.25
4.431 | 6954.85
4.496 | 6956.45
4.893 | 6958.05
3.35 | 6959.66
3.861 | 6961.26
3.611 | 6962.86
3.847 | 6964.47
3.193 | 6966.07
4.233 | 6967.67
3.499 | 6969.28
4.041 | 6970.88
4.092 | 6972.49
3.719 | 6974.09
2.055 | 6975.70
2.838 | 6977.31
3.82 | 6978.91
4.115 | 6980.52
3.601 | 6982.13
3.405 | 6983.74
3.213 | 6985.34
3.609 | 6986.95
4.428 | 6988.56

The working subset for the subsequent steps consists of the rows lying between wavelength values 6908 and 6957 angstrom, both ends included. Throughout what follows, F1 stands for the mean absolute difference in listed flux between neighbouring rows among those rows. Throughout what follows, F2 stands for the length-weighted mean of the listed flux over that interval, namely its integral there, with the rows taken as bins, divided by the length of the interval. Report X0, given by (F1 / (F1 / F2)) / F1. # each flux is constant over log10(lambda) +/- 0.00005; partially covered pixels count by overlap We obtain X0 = 9.4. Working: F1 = 0.41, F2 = 3.91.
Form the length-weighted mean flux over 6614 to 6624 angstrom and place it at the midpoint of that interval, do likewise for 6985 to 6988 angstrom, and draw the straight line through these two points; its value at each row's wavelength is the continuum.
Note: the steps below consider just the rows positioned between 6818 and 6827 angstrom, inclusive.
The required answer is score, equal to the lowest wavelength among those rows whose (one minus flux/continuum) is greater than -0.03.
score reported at 6820.05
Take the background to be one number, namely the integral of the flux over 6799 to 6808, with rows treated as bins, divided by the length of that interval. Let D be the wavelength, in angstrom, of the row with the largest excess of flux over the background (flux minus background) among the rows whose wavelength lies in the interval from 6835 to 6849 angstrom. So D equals 6845.23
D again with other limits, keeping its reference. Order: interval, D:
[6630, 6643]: 6632.66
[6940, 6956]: 6954.85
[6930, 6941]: 6938.85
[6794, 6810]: 6804.37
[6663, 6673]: 6670.95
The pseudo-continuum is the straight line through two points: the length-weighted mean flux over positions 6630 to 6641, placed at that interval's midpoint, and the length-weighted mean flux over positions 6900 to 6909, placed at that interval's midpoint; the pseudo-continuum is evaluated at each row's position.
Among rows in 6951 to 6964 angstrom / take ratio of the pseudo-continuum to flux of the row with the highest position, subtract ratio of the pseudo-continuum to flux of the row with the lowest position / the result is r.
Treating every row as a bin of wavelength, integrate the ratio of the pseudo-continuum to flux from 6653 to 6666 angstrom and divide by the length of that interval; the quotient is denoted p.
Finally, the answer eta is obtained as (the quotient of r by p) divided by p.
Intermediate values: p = 1.05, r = 0.06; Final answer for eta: 0.06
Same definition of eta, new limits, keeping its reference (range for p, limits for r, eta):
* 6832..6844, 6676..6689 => 0.21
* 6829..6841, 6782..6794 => 0.03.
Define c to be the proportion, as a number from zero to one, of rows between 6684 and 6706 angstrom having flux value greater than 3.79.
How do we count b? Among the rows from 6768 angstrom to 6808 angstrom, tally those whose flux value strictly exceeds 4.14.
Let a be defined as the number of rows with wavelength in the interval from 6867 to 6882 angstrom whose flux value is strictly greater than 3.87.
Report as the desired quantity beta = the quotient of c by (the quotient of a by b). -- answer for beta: 0.42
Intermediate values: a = 6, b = 5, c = 0.50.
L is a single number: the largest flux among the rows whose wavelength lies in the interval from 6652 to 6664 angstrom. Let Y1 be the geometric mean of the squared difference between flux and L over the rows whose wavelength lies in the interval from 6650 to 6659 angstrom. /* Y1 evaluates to 0.00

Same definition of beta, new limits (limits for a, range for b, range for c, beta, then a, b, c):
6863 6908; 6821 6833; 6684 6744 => 0.09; 18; 2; 0.77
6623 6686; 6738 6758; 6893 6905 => 0.13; 28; 5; 0.71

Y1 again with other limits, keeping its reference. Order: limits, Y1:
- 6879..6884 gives 0.37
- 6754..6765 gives 0.04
